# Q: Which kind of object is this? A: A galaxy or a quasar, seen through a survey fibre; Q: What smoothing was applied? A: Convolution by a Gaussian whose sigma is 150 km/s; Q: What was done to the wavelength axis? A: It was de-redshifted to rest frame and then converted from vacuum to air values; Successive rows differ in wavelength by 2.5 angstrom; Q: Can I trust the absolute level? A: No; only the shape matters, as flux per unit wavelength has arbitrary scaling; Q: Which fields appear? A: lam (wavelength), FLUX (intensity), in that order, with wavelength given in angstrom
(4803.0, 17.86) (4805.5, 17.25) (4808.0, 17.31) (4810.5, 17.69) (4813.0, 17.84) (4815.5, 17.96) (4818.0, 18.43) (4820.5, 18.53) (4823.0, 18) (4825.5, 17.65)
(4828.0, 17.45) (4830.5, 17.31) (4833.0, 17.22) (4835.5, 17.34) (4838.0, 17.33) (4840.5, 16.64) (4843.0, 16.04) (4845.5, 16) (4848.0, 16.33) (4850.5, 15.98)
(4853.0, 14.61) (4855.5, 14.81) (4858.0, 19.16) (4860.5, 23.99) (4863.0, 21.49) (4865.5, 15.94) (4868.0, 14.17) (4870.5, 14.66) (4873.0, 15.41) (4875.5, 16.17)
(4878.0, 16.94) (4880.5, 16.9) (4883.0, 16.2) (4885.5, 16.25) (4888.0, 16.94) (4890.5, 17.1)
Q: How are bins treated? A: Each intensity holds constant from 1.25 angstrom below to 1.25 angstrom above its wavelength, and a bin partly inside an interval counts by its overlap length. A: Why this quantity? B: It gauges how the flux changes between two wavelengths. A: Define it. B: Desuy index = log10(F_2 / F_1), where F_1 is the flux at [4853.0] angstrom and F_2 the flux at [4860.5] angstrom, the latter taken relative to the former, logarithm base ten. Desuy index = 0.22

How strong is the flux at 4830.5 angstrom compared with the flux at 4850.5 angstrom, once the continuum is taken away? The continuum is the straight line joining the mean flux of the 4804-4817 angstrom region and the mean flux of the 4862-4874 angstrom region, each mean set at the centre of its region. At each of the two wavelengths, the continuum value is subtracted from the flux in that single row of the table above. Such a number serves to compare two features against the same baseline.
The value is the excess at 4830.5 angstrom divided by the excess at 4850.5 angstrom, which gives -0.2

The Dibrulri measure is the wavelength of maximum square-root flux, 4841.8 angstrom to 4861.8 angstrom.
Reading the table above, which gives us 4860.5 angstrom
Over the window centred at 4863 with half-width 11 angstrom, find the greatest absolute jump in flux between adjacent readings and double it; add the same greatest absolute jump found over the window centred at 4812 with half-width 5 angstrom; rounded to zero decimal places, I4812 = 11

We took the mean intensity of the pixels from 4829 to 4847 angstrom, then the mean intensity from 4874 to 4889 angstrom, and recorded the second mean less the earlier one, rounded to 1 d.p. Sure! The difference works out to -0.3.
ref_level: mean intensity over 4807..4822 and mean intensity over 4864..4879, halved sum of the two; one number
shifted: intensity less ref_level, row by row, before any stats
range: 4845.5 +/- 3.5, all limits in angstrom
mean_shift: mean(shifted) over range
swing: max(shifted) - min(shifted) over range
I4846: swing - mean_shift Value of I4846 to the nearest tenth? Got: 1.0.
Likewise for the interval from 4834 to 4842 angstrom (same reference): 0.4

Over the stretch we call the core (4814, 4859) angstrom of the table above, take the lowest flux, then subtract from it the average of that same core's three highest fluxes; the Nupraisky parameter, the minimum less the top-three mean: -4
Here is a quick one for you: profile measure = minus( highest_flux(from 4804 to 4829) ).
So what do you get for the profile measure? -18.5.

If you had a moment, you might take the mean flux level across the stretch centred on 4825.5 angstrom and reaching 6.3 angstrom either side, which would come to 17.8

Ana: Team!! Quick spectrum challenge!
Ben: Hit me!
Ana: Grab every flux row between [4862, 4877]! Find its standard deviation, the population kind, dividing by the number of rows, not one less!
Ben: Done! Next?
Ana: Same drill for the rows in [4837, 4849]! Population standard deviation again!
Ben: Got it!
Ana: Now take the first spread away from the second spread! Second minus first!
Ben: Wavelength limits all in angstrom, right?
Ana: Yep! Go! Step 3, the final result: -1.9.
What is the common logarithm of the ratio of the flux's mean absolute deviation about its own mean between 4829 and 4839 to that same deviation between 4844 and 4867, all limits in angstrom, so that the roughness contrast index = -1.8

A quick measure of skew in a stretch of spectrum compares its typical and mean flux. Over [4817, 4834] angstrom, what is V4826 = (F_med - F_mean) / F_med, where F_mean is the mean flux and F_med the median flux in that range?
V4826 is -0.008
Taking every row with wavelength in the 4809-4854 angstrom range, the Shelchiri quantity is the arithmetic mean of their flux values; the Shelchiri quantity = 17.1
